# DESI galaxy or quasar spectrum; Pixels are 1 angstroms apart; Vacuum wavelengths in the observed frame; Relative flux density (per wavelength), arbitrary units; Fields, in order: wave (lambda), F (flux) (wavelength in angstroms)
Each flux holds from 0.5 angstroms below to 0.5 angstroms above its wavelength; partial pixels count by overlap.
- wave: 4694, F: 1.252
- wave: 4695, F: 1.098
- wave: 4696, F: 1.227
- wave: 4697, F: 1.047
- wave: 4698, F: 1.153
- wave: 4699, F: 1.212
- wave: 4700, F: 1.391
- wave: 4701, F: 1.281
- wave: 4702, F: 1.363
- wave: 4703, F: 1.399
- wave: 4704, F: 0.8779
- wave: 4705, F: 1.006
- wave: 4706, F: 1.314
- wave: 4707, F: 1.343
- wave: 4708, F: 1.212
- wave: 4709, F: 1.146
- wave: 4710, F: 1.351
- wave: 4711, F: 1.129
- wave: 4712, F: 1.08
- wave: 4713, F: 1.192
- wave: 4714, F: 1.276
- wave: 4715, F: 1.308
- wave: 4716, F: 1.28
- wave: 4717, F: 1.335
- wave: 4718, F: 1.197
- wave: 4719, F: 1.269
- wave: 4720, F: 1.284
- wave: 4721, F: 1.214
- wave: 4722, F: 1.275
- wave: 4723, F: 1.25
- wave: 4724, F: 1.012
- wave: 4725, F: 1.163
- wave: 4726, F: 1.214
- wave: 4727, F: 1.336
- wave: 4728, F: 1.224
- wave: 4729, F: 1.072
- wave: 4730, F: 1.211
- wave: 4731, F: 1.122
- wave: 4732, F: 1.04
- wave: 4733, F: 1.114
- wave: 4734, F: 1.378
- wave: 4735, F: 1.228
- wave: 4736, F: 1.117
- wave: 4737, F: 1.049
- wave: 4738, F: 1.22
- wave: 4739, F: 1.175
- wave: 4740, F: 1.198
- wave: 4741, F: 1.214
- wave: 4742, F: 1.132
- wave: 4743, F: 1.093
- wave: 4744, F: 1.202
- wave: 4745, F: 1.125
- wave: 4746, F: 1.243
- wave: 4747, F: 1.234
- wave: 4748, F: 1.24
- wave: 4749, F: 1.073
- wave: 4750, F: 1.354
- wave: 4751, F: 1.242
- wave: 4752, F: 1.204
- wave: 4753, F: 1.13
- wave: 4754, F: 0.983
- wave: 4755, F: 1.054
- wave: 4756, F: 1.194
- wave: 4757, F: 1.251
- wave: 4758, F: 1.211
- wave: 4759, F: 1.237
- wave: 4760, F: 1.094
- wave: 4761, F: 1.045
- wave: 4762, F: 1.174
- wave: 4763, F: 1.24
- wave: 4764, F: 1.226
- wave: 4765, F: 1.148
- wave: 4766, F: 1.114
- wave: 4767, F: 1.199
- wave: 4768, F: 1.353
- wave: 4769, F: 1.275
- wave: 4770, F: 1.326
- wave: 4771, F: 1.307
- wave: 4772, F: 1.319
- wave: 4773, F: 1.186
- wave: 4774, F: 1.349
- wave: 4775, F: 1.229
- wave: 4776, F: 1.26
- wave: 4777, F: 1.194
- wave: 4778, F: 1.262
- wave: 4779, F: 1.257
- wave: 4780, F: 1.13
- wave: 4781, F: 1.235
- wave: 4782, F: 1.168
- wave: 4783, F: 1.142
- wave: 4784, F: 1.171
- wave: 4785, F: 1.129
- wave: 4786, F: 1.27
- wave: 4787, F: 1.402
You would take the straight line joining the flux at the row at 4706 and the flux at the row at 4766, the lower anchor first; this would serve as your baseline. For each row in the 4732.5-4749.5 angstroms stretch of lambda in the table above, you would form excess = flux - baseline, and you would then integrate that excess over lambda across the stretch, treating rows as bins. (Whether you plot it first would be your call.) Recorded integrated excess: -0.32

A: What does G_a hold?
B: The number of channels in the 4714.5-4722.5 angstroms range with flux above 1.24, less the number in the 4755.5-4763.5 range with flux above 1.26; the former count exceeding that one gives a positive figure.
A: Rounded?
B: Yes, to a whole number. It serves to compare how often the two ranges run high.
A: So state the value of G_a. 6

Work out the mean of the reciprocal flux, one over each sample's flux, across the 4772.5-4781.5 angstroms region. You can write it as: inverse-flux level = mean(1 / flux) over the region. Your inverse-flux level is 0.812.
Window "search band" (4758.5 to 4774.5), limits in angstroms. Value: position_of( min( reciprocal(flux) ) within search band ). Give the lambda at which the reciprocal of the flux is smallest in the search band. 4768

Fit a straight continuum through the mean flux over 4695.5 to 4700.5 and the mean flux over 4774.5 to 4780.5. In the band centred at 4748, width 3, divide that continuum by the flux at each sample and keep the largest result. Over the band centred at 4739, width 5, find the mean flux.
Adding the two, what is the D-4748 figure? 2.30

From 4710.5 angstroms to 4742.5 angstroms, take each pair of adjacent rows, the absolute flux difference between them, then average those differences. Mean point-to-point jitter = 0.093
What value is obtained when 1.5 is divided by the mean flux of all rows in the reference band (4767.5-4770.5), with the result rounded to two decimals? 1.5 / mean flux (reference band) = 1.14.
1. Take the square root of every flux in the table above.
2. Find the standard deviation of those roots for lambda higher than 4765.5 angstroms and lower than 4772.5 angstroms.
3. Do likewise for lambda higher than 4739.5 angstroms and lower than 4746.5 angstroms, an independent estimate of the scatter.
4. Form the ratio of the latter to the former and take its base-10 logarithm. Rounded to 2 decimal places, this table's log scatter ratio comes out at -0.17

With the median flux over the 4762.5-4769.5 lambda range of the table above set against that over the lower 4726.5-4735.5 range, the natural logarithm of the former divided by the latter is 0.01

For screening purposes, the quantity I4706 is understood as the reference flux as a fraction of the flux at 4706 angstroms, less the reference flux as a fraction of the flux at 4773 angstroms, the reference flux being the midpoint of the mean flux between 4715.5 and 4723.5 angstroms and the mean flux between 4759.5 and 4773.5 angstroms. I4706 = -0.1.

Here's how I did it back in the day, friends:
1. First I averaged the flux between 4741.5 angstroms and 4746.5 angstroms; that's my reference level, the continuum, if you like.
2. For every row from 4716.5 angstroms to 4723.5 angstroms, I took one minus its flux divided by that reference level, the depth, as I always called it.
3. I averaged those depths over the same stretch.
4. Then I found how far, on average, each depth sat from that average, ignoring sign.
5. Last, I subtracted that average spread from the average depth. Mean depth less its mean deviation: -0.12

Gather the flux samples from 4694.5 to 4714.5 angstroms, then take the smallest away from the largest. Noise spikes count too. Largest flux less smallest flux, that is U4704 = 0.52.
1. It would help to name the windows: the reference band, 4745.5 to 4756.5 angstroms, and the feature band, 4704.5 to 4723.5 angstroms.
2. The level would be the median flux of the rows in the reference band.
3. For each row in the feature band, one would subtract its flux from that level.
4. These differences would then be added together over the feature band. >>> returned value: -0.6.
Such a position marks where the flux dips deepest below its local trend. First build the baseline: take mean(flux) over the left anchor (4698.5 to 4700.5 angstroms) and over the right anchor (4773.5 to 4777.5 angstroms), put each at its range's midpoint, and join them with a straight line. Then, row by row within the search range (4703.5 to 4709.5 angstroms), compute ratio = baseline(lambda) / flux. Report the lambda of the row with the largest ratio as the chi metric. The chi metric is 4704 angstroms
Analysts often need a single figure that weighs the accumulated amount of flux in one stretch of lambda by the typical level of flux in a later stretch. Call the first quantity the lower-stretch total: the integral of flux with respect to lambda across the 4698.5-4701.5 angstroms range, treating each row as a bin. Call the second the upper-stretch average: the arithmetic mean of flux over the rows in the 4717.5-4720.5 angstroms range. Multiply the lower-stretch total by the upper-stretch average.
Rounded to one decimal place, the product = 4.9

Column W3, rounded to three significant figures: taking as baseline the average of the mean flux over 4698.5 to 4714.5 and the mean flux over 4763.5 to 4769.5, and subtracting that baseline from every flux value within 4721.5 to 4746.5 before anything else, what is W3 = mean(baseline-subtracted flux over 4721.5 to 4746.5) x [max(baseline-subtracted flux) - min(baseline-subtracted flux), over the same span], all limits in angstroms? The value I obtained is -0.0165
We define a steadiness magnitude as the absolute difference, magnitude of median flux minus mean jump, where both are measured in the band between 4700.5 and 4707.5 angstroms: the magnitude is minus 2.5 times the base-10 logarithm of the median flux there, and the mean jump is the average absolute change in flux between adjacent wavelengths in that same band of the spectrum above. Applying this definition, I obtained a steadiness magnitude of 0.48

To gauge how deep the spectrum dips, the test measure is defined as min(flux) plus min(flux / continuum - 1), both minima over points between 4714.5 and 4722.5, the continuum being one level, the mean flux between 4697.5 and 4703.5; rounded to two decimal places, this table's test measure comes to 1.12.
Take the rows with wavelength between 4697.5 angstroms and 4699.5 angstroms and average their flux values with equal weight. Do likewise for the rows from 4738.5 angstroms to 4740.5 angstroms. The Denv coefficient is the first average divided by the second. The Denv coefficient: 0.997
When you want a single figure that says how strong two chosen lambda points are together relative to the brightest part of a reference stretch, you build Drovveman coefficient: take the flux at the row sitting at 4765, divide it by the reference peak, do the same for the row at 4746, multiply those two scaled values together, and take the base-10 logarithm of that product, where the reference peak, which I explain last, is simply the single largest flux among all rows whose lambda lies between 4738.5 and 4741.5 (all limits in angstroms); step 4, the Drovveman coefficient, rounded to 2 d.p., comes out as -0.01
